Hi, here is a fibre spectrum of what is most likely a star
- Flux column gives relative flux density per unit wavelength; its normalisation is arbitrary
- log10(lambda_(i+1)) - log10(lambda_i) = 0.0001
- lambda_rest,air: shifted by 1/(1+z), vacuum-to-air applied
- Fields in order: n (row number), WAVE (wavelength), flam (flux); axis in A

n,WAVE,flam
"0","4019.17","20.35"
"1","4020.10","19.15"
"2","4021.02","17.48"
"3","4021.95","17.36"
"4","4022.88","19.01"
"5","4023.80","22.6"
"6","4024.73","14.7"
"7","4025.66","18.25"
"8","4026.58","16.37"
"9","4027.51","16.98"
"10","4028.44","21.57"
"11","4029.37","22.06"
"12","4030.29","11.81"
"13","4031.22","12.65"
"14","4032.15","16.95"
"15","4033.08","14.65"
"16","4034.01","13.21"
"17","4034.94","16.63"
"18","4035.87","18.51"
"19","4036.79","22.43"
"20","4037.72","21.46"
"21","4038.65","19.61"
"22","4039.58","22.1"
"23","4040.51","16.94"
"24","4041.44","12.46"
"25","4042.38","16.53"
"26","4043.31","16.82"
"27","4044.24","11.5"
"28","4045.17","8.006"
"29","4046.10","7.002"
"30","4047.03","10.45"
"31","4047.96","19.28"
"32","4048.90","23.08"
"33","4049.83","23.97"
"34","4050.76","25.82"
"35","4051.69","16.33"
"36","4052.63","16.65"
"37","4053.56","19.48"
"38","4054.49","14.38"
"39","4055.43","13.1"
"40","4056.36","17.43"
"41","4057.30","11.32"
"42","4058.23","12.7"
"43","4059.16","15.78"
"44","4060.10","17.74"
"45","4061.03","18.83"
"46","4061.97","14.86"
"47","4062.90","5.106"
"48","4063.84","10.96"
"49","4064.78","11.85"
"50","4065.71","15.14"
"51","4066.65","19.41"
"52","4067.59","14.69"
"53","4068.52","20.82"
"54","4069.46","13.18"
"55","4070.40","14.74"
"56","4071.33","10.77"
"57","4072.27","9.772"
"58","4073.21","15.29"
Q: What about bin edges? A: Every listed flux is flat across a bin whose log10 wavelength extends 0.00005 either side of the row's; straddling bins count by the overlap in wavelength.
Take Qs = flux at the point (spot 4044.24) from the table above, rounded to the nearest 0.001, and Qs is 11.500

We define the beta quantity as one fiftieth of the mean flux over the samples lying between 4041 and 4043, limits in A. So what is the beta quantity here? 0.29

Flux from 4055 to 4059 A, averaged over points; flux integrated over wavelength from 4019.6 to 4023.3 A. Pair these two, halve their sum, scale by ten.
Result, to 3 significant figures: 406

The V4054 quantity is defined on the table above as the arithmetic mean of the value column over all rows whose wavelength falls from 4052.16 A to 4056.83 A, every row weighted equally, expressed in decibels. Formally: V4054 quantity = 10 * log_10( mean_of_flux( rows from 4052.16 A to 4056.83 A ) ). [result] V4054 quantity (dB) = 12.1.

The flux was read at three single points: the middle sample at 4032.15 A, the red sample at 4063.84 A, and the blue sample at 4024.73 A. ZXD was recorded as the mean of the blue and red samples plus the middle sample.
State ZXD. 29.8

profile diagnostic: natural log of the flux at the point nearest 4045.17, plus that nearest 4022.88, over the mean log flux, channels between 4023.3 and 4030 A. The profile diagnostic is 1.72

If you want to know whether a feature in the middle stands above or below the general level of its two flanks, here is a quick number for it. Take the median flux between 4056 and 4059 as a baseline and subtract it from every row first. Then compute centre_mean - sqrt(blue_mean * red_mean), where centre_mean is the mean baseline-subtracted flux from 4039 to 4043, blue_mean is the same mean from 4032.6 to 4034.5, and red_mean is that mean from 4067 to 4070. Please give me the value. 2.2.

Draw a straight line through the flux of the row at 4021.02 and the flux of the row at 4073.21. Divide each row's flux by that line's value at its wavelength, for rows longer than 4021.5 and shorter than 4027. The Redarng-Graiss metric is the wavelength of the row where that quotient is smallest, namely 4024.73 A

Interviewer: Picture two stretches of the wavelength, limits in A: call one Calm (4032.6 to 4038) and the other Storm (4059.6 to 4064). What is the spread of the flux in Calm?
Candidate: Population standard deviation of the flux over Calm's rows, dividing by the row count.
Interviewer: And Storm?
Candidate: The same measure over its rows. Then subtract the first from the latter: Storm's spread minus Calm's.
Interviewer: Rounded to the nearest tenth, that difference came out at 1.6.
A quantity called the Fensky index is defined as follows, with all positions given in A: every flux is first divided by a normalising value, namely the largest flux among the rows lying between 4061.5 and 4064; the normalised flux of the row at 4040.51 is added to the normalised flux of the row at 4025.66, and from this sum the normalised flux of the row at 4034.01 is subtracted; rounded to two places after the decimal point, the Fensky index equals 1.48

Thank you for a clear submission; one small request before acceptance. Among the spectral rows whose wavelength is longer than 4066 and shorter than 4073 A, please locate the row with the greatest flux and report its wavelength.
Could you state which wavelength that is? 4068.52 A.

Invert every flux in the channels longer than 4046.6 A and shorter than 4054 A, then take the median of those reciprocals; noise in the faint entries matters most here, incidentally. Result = 0.052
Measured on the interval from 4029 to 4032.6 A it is 0.069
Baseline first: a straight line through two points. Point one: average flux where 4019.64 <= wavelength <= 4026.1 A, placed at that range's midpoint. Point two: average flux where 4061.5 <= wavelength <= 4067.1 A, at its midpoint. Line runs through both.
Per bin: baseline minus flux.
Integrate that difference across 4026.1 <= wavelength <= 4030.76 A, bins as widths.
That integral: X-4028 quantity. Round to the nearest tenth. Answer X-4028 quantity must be -0.6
